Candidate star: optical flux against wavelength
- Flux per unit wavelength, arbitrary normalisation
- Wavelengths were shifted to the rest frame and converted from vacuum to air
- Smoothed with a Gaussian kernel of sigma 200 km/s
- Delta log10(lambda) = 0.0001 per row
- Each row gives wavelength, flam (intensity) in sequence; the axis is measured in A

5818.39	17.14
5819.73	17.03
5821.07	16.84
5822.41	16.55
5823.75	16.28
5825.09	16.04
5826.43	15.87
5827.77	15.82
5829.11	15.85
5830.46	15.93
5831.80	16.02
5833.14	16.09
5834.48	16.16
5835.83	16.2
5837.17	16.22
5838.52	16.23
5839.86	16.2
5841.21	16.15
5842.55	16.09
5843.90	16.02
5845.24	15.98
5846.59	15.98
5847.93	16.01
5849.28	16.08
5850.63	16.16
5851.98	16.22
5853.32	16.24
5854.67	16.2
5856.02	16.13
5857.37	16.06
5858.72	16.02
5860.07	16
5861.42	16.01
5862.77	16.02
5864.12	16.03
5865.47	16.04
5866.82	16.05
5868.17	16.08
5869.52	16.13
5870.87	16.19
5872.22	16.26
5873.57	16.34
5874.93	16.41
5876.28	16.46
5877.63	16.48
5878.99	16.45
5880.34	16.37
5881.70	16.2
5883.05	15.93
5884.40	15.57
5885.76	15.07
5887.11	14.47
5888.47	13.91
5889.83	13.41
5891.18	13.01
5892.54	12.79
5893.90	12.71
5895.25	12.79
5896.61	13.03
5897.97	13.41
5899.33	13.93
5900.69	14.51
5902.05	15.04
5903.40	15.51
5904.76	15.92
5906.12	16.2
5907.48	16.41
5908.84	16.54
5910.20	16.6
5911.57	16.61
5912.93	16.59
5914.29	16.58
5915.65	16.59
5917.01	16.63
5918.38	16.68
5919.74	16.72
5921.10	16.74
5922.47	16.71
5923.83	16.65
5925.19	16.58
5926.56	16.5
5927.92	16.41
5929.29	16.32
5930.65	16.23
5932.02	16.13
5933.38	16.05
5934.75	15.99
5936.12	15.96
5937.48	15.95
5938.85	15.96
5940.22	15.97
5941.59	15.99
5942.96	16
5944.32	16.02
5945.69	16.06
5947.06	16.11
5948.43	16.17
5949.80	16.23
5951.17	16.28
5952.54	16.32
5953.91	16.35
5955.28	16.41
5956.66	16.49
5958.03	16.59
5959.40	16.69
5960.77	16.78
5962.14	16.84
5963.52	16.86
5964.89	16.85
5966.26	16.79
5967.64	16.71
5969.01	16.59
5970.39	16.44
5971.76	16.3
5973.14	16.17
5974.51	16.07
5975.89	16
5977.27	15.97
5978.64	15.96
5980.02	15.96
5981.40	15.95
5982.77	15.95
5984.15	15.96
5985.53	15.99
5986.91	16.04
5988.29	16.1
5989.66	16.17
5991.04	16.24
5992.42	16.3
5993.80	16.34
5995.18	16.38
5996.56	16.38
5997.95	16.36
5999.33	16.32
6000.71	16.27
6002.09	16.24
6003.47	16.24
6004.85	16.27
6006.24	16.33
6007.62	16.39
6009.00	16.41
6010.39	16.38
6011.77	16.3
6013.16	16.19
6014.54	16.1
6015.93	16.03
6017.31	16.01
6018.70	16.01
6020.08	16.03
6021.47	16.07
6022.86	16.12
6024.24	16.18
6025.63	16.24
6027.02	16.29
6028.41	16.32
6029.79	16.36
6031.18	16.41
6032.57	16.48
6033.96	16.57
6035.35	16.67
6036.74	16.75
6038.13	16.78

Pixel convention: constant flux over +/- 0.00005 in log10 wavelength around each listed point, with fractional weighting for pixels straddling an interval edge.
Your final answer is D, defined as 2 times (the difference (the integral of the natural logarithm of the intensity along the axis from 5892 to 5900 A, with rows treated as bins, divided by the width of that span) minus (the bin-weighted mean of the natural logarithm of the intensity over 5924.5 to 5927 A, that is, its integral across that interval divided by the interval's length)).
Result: -0.46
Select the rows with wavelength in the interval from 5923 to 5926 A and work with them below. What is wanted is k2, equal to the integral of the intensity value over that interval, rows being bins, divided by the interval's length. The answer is 16.6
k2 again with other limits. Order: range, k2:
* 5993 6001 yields 16.3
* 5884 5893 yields 14.0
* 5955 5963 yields 16.6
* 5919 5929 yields 16.6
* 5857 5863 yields 16.0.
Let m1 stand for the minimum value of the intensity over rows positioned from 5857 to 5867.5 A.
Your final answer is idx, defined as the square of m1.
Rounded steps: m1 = 16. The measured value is 256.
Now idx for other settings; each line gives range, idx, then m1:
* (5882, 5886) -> 227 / 15.07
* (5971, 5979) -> 255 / 15.96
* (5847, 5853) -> 256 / 16.01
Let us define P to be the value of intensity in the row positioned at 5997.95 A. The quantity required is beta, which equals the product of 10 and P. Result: 164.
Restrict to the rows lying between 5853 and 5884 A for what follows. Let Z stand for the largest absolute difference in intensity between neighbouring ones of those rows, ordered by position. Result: 0.27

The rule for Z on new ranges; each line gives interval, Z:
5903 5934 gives 0.41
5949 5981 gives 0.15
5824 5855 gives 0.17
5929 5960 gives 0.10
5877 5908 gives 0.60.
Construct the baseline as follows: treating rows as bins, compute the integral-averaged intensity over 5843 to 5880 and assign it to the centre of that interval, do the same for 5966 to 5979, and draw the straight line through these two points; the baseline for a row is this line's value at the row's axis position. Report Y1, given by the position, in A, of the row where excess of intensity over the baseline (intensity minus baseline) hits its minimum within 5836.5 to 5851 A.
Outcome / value 5846.59 A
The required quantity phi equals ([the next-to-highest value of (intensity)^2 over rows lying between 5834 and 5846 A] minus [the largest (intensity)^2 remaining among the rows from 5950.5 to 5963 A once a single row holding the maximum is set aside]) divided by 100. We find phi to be -0.18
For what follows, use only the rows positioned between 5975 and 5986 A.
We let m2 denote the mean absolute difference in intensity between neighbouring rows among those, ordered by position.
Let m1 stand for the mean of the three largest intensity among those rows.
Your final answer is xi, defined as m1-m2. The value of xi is 16.0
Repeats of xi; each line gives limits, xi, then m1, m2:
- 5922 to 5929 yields 16.6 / 16.6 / 0.075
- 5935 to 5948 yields 16.0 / 16.1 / 0.021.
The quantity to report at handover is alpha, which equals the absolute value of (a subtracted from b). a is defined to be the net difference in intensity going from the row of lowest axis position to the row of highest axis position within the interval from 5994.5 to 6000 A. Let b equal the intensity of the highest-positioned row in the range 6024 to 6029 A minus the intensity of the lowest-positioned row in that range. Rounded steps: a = -0.06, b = 0.14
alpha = 0.2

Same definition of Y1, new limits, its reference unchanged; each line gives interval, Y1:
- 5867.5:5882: 5868.17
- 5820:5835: 5827.77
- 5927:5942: 5937.48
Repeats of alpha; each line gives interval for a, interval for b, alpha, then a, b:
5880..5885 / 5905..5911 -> 1.2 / -0.80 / 0.40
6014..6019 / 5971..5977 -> 0.2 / -0.09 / -0.30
